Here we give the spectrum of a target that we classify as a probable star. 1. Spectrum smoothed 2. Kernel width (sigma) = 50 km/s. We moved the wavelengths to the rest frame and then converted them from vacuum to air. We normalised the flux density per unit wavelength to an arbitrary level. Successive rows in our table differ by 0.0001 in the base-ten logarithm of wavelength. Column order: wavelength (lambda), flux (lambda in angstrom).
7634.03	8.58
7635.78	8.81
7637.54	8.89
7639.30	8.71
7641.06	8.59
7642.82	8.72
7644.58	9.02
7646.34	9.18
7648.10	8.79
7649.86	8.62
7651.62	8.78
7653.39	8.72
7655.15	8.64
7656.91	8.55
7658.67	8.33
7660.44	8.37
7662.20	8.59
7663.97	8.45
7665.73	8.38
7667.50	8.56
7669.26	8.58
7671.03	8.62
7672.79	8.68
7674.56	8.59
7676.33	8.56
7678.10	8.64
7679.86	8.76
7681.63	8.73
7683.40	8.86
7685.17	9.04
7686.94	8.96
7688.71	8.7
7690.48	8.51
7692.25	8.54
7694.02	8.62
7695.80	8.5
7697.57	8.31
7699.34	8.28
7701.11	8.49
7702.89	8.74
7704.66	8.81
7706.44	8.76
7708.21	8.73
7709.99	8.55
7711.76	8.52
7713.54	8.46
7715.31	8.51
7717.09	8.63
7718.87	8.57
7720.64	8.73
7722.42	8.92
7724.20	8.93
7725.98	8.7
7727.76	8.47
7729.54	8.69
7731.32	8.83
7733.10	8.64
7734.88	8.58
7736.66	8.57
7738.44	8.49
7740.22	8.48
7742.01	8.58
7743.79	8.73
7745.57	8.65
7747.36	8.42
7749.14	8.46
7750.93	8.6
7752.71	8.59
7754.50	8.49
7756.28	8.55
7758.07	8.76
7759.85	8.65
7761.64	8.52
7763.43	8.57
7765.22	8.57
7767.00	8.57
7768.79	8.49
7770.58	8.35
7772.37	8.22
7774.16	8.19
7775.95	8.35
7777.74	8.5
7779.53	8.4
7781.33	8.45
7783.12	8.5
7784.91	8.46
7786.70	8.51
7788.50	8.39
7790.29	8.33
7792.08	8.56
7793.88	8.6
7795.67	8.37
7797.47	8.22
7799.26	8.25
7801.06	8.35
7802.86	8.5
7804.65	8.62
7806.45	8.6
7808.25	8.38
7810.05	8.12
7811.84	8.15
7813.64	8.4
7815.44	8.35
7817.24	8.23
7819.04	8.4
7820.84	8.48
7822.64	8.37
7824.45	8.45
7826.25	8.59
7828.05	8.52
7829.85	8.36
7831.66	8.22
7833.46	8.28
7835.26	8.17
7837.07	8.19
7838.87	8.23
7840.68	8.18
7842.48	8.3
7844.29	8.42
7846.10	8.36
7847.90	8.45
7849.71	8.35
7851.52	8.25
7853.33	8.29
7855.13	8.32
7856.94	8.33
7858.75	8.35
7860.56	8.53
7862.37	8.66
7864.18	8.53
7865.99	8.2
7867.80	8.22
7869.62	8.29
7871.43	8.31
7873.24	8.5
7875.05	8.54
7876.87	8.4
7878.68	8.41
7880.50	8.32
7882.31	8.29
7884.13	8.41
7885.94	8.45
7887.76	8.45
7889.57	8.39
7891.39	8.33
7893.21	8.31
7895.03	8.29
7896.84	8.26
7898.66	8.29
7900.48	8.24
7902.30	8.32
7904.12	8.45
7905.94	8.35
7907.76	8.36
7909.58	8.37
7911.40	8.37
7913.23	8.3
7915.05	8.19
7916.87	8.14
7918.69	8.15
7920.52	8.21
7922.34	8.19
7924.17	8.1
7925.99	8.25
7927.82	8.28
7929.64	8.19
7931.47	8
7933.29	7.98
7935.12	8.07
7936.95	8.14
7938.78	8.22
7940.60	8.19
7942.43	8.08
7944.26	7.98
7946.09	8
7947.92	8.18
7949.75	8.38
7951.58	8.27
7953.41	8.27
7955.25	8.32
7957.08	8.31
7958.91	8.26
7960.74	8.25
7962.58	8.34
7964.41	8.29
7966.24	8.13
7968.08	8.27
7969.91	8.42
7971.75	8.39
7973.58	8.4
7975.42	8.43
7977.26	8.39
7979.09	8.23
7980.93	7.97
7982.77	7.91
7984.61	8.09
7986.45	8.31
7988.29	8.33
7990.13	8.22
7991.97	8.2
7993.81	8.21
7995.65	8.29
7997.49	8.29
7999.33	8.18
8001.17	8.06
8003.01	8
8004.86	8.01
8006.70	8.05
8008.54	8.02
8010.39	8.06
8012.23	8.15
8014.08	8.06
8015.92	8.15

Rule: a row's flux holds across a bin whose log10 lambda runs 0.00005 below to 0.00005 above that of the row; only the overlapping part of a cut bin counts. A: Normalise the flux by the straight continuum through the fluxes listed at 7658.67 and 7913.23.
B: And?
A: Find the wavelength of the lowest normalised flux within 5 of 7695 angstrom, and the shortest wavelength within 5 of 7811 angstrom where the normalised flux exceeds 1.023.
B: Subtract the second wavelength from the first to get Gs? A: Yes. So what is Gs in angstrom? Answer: -107.1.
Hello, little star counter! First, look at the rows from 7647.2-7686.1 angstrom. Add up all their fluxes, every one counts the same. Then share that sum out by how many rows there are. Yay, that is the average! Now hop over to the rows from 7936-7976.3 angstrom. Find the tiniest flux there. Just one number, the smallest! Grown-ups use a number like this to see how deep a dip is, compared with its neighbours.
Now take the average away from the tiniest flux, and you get -0.65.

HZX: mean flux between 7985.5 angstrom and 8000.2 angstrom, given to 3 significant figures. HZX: 8.25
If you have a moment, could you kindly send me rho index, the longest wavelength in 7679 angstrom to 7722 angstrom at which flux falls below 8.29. 7699.34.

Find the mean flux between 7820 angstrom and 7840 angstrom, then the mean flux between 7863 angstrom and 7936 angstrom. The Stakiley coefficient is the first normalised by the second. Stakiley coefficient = 1.01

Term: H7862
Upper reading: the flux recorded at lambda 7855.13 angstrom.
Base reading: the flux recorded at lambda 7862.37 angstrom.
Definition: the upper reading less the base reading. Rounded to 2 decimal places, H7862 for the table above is -0.34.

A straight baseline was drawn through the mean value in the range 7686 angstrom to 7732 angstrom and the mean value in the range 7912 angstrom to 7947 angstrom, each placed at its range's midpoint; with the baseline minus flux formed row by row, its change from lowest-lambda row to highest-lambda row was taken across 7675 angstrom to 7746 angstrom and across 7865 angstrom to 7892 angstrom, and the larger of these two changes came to -0.19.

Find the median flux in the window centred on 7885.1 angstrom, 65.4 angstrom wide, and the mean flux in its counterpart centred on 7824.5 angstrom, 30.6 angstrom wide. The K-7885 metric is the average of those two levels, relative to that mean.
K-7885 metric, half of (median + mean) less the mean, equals 0.00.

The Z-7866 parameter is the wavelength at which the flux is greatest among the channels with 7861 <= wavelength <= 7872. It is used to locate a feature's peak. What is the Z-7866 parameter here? 7862.37 angstrom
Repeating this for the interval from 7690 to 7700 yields 7694.02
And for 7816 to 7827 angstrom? 7826.25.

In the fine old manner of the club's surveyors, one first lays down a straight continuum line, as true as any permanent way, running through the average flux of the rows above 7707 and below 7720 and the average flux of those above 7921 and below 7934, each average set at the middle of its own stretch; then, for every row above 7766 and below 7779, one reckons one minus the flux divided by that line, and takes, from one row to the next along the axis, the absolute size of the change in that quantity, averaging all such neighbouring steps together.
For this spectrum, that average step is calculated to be 0.0135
